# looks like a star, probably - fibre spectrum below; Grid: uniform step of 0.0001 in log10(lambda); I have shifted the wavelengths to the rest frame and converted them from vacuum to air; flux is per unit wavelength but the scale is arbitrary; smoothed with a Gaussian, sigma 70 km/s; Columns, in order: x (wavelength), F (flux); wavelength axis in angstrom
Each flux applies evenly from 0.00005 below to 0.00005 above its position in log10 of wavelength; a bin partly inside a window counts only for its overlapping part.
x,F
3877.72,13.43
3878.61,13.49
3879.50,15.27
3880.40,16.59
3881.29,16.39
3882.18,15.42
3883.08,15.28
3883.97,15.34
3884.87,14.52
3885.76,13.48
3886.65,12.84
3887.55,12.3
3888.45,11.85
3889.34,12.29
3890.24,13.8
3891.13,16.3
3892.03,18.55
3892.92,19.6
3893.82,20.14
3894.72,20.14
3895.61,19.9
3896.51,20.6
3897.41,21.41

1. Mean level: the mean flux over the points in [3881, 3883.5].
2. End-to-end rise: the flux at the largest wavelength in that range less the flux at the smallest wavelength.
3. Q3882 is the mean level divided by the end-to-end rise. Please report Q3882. -14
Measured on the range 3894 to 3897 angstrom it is 44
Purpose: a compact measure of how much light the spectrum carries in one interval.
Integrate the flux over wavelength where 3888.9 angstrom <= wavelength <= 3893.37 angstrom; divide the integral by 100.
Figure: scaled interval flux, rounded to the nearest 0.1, 0.7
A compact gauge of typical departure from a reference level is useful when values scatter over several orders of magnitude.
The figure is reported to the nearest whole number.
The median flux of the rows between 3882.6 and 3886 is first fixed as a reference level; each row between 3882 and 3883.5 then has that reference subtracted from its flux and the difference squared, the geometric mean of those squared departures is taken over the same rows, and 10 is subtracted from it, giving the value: -10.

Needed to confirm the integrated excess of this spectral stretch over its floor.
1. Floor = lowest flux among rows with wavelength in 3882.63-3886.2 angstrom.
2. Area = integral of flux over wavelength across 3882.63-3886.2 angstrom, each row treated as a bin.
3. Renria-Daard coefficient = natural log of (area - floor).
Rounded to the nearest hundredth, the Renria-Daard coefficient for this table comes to 3.66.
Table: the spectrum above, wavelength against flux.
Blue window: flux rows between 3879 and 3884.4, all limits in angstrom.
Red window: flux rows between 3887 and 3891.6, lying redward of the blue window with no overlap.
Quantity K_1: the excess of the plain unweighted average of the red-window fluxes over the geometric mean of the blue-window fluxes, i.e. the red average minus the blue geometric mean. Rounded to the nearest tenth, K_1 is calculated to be -2.4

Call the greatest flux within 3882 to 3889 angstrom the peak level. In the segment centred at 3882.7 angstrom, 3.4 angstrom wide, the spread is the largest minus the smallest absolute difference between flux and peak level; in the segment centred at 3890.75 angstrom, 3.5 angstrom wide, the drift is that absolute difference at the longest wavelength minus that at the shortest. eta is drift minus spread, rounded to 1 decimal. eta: -1.0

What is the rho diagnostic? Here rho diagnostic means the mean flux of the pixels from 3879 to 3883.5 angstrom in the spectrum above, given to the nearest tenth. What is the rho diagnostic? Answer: 15.8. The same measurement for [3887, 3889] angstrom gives 12.1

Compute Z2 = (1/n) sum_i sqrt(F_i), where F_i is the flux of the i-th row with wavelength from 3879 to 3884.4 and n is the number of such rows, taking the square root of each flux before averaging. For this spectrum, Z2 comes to 3.96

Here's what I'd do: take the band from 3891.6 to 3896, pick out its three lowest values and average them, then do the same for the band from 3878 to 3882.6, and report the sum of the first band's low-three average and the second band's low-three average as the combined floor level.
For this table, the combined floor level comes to 34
